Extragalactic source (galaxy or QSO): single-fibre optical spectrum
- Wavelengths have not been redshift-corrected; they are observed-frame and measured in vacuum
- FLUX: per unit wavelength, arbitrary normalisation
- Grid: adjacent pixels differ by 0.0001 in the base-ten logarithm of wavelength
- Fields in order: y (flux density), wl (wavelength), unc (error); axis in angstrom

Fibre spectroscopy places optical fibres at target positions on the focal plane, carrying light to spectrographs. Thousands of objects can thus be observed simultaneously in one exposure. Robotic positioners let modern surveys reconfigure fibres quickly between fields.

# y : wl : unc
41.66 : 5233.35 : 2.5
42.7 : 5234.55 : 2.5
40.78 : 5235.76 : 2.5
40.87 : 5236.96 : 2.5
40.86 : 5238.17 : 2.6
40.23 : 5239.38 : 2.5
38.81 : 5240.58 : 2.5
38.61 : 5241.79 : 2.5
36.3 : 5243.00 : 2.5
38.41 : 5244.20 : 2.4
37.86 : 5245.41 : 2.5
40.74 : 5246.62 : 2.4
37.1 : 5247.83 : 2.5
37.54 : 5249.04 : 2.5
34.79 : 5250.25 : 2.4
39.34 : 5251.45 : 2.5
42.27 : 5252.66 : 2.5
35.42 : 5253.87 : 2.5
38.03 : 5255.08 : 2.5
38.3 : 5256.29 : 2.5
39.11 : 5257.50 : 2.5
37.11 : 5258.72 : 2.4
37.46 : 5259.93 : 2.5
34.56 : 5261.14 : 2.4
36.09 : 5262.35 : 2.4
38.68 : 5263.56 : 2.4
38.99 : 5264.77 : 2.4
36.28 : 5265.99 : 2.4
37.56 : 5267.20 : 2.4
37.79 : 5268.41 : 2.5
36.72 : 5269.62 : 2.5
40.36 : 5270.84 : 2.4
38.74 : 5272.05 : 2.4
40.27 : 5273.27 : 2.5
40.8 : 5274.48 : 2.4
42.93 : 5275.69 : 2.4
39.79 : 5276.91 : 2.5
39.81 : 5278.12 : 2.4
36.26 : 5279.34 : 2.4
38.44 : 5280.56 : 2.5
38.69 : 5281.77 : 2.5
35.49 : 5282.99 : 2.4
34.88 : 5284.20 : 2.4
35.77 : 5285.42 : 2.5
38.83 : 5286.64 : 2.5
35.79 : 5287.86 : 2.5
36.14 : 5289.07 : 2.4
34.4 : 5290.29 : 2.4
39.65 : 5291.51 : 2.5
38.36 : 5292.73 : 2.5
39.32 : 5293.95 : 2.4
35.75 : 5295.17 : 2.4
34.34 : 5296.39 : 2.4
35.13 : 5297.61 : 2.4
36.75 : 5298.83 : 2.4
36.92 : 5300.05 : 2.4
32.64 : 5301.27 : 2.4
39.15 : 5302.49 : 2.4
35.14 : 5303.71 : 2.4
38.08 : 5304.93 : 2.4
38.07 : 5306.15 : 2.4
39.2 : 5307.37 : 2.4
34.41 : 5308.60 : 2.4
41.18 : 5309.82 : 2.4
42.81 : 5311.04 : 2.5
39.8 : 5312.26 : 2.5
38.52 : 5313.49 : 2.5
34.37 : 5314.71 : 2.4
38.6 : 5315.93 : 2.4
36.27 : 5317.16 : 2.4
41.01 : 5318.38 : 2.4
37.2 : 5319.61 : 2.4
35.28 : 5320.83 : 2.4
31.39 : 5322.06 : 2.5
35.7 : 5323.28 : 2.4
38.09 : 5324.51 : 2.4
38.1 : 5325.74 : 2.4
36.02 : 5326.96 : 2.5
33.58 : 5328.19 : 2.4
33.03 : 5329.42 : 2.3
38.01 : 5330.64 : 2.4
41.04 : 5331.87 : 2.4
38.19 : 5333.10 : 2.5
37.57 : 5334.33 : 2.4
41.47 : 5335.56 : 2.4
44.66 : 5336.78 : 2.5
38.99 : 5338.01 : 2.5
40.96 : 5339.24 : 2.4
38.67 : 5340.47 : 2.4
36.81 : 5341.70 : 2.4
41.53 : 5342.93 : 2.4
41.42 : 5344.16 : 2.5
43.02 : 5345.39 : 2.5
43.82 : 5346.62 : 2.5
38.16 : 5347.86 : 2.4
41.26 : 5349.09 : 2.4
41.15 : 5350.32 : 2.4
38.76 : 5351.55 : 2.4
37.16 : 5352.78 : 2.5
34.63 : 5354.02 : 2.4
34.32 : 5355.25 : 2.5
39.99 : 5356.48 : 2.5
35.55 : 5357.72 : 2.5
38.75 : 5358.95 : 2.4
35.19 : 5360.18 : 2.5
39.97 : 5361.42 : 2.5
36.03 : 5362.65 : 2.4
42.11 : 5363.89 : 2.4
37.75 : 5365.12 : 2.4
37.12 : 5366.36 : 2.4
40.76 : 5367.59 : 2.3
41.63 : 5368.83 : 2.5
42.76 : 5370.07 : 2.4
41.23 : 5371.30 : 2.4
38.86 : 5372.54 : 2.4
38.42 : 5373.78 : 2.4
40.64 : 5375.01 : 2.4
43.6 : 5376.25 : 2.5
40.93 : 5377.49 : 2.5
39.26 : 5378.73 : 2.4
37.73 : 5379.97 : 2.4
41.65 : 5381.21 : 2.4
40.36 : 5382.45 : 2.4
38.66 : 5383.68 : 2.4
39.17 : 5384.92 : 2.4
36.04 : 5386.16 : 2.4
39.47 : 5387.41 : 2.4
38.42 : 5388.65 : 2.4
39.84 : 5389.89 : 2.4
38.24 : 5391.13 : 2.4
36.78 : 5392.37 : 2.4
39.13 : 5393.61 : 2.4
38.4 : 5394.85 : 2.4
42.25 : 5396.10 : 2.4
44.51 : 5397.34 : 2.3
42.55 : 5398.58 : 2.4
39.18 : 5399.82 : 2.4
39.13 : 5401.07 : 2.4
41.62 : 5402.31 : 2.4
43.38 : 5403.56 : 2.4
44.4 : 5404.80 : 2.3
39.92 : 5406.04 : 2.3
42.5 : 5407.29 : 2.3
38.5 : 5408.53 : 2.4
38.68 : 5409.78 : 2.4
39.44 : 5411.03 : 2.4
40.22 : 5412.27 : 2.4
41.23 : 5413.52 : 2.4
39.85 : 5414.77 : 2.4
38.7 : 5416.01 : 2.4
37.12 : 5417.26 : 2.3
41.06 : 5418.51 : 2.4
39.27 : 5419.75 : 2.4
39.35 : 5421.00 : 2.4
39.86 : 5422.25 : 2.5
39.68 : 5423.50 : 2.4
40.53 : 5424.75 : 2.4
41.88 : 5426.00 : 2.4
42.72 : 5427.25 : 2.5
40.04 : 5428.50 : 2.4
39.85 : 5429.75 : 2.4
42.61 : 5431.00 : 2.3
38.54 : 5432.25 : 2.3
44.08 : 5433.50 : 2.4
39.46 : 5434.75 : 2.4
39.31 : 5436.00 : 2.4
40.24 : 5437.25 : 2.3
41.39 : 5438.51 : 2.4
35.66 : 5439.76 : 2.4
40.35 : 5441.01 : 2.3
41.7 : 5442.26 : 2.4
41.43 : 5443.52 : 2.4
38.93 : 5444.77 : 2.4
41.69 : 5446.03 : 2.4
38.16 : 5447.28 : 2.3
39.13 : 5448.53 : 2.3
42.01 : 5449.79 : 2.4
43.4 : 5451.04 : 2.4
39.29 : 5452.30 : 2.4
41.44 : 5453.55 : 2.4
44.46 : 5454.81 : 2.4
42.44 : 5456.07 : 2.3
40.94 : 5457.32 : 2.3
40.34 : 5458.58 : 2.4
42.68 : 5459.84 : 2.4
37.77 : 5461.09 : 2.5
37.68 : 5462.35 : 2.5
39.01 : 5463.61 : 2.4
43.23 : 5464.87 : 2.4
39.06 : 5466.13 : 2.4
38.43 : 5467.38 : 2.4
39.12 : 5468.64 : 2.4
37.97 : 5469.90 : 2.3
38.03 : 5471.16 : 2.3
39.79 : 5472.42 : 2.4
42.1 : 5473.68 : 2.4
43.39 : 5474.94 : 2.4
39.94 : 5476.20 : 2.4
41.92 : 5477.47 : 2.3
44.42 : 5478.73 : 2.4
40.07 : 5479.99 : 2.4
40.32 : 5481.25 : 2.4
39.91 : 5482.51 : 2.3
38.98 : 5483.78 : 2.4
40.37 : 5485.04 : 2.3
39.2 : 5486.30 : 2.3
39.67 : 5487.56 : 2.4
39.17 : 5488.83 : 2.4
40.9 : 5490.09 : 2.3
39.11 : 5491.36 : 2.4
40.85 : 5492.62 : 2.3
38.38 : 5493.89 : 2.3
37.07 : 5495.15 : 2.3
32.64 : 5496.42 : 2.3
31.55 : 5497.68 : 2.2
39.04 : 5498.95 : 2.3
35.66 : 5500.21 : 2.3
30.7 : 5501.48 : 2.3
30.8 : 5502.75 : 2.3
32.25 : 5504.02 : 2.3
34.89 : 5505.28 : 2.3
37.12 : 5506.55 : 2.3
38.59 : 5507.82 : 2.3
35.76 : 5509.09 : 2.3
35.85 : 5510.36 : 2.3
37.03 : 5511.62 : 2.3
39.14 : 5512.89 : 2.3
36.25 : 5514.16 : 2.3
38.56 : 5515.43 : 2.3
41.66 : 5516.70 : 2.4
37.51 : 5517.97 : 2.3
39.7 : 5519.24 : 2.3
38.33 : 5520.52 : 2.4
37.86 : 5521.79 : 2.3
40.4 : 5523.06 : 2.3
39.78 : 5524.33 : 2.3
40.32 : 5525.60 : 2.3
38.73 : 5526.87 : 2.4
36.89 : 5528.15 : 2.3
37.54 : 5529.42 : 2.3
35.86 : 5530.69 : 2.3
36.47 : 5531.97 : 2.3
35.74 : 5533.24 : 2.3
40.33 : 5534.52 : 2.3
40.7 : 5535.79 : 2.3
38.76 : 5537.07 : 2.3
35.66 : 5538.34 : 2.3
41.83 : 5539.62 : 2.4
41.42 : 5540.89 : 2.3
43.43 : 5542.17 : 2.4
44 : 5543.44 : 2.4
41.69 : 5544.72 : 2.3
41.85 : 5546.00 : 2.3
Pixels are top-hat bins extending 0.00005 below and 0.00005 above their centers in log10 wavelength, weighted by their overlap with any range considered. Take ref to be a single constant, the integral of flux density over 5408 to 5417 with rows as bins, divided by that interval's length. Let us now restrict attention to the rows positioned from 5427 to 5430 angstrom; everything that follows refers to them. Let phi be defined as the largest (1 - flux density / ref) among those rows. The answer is -0.01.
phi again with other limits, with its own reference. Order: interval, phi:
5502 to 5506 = 0.22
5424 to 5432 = -0.01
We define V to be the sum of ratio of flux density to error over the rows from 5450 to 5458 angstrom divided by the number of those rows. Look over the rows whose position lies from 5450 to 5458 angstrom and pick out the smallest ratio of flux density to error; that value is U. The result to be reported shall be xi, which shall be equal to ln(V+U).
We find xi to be 3.53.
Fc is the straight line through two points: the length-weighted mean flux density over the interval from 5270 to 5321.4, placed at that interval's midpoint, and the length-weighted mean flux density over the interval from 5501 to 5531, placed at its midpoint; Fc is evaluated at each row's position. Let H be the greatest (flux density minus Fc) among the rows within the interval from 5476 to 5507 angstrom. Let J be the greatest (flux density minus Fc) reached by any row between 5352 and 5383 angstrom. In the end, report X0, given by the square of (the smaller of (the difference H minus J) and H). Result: 1.1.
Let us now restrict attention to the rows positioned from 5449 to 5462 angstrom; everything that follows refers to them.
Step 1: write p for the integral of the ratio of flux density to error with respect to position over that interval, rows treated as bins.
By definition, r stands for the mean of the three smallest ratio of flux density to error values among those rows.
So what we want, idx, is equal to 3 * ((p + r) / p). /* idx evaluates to 3.21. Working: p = 225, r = 16.1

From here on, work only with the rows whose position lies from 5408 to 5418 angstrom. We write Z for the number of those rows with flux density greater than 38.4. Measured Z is 7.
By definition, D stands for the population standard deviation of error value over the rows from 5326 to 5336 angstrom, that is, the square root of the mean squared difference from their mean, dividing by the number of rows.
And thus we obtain 0.060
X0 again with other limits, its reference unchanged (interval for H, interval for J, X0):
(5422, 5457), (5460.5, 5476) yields 1.0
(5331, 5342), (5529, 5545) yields 0.0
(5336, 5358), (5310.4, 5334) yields 3.7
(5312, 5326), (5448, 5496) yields 14.5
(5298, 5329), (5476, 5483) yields 4.1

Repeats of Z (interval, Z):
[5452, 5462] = 7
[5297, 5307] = 1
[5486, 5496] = 6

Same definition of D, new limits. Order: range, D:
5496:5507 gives 0.031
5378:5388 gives 0.000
